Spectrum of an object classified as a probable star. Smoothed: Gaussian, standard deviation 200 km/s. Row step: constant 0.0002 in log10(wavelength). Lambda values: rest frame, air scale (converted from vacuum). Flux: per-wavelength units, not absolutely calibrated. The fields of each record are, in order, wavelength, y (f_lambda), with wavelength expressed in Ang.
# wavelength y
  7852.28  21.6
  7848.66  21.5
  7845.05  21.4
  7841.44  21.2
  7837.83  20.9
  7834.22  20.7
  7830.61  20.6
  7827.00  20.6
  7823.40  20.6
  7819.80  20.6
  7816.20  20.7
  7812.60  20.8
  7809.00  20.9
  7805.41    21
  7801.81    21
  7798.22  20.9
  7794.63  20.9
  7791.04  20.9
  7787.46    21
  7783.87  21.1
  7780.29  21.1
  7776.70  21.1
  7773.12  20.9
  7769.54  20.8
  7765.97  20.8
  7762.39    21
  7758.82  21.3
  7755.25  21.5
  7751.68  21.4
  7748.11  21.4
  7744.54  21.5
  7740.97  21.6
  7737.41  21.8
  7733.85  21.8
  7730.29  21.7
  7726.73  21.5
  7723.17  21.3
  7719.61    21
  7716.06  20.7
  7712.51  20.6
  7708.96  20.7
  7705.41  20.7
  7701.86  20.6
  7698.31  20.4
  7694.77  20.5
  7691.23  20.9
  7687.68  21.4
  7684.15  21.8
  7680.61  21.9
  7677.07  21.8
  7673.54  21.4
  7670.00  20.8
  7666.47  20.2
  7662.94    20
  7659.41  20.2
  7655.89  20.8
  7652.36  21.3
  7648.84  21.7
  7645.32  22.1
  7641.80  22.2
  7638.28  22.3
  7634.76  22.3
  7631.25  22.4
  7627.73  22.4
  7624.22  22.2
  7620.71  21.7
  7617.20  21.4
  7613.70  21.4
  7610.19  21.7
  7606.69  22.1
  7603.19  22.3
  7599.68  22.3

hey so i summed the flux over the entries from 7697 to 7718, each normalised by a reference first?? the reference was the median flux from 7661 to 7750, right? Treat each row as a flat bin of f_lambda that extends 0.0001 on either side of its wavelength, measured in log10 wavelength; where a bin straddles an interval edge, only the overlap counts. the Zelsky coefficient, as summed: 5.8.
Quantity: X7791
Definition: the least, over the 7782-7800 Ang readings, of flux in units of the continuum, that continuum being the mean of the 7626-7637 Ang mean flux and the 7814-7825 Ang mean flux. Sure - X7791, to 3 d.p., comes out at 0.972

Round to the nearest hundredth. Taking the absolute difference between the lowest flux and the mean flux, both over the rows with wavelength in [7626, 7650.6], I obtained 0.50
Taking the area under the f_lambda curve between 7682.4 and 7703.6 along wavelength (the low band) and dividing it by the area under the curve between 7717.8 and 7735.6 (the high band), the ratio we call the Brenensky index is 1.2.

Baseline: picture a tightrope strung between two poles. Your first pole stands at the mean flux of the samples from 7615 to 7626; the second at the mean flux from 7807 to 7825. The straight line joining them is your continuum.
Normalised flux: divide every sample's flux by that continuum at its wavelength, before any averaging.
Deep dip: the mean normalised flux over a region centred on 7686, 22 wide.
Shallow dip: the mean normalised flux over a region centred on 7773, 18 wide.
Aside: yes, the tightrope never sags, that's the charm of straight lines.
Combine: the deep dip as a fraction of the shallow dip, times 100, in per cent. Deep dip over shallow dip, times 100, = 99.9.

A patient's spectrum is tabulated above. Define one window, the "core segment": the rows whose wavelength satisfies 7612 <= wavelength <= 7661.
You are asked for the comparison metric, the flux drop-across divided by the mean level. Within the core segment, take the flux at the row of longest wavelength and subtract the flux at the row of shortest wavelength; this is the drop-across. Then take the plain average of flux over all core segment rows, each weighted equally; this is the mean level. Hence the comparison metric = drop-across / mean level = -0.06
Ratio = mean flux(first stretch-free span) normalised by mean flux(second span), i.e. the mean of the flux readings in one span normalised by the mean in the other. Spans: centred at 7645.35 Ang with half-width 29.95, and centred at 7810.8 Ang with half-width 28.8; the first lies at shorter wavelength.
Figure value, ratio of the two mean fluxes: 1.03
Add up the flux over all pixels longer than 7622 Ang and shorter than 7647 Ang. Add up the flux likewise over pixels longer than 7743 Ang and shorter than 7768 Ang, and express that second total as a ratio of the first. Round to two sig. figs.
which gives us 0.96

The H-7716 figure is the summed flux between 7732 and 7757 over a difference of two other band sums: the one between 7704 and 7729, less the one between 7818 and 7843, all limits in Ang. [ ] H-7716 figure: 116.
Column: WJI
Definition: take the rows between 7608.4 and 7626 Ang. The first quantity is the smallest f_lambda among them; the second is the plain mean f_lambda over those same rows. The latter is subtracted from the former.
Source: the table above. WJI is -0.3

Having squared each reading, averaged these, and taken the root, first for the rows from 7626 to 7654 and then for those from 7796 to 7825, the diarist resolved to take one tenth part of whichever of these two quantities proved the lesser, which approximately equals 2.08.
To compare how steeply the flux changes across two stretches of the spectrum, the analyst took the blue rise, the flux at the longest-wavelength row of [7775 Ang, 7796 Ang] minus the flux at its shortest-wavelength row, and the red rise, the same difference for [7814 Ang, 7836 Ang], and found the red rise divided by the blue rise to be 0.00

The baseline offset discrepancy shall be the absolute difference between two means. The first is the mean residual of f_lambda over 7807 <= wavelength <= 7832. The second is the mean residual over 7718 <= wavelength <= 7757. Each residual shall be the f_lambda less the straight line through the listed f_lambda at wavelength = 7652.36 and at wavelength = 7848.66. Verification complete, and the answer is 0.90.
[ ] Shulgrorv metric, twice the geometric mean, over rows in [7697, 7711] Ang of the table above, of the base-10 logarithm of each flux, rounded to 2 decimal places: 2.63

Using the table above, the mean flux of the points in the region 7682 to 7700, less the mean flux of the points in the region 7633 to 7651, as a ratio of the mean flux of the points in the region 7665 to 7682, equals -0.05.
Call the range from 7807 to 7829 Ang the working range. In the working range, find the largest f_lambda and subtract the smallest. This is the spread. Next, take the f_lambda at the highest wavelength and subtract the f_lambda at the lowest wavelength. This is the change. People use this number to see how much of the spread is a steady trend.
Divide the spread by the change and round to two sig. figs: -1.0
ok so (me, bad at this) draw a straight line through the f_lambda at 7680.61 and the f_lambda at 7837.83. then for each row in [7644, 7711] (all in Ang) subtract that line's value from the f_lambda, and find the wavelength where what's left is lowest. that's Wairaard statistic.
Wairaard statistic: 7662.94 Ang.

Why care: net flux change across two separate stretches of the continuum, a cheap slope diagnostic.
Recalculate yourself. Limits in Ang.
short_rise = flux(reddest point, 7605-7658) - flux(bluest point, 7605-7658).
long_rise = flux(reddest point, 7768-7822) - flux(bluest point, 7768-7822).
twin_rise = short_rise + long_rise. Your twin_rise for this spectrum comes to -1.5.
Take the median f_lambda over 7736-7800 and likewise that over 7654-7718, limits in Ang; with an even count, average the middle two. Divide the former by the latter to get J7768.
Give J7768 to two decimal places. 1.02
